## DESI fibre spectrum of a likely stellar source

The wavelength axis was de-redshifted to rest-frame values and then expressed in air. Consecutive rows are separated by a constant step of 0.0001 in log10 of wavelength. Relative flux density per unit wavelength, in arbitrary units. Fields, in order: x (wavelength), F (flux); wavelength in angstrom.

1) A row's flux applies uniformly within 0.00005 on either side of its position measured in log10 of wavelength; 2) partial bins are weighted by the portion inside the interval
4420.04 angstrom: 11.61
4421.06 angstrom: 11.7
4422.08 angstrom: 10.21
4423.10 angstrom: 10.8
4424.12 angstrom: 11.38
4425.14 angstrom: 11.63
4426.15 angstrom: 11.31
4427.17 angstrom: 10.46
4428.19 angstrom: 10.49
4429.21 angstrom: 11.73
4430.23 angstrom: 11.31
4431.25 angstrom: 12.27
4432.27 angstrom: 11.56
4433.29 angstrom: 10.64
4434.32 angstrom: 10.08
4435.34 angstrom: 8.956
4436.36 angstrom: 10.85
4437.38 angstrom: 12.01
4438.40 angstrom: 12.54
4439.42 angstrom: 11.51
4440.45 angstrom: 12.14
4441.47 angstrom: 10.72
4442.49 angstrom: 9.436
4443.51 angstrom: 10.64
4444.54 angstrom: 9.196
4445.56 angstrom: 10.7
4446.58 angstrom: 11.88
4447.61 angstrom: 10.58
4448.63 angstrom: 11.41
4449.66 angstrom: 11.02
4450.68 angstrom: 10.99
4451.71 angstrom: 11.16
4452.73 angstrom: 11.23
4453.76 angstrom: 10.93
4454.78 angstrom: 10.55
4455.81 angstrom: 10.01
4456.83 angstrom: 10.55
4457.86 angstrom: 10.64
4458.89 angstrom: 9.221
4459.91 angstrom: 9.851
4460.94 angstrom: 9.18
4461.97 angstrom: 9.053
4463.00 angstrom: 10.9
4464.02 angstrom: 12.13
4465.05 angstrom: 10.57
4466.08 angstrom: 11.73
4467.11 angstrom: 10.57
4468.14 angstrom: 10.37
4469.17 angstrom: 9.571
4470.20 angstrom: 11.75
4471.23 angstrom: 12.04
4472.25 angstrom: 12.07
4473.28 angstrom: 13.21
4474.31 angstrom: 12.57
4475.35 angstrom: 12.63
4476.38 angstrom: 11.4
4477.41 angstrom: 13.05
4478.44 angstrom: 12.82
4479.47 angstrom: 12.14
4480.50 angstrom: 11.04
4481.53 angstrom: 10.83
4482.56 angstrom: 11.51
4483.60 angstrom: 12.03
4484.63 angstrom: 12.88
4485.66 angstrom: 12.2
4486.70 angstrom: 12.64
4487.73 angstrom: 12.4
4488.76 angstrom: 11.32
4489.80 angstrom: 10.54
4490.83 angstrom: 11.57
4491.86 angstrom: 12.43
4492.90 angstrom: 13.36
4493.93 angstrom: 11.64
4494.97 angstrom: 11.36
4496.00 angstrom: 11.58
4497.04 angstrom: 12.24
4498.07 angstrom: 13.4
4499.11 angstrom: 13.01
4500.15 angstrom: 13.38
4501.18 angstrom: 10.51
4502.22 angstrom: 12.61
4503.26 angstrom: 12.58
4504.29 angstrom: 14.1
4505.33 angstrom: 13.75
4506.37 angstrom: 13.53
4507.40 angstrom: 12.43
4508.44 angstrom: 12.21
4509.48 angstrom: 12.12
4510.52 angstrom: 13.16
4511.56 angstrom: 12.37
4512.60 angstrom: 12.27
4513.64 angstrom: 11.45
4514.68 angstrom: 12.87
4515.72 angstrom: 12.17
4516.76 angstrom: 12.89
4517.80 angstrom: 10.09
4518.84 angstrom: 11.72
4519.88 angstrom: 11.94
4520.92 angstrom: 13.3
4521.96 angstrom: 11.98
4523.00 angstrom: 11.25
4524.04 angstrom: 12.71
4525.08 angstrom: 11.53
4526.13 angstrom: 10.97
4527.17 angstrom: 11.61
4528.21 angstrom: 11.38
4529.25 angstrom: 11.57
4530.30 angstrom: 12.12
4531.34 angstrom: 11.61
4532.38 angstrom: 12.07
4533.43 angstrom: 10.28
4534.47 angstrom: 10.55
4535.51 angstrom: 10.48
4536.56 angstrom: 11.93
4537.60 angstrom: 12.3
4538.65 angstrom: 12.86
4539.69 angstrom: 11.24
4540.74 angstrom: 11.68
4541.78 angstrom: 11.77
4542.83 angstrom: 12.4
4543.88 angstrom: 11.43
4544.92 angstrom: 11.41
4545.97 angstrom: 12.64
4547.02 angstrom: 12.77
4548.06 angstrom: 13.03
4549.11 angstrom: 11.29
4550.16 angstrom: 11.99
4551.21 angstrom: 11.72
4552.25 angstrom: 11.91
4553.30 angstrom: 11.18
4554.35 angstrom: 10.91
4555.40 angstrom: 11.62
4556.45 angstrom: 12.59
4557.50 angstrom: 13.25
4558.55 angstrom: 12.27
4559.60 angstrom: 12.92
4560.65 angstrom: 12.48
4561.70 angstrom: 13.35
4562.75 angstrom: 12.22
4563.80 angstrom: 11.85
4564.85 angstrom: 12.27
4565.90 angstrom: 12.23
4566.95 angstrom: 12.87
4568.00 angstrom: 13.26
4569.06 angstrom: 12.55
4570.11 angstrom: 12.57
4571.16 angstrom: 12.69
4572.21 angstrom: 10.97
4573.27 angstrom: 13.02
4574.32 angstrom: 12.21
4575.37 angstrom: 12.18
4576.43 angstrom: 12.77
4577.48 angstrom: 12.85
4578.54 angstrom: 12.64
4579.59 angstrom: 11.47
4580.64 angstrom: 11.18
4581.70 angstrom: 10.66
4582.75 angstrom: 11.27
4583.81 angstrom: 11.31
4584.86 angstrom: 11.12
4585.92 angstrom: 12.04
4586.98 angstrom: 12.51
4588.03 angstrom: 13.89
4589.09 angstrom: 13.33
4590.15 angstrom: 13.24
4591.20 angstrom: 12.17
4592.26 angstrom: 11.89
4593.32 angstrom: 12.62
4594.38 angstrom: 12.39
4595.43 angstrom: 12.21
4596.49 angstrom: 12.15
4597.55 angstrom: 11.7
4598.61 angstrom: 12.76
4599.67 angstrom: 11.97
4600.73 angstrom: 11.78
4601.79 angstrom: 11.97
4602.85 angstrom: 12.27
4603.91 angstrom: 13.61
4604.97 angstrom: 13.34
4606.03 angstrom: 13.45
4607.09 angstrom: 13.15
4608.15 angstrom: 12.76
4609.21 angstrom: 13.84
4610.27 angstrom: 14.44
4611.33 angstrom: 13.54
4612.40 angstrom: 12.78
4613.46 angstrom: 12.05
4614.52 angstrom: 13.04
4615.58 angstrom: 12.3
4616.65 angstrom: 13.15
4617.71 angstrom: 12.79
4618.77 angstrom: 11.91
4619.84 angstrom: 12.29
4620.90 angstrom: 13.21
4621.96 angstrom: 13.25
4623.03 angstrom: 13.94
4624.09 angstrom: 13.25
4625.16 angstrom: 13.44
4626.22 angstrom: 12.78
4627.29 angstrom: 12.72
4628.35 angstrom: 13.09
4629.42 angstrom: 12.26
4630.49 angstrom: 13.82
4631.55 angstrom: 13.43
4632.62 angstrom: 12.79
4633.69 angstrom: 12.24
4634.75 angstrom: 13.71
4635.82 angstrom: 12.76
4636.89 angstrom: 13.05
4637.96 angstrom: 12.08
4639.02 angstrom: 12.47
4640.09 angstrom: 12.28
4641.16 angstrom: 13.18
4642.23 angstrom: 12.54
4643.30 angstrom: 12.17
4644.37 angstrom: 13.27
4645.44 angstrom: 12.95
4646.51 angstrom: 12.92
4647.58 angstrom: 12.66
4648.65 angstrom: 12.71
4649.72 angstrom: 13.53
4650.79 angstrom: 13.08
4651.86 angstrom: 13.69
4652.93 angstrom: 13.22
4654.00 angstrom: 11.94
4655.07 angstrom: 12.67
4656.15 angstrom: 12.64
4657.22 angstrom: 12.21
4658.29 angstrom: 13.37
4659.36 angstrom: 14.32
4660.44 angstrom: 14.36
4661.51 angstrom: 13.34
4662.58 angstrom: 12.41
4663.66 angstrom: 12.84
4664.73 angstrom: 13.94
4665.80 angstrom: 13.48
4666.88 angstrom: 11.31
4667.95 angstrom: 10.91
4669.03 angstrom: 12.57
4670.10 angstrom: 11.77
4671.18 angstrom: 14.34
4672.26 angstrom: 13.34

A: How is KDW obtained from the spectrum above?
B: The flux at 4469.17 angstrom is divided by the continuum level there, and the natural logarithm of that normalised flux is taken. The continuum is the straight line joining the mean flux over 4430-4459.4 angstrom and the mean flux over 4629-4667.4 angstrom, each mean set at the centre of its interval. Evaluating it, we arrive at -0.15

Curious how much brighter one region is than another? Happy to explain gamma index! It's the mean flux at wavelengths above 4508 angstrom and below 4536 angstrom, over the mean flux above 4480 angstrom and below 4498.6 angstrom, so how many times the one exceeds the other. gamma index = 0.99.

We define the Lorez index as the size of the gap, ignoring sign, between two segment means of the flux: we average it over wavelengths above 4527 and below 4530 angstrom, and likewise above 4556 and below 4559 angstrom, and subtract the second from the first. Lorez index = 1.2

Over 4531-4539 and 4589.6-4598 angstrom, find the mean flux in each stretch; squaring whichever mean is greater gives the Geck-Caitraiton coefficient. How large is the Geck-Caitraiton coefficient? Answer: 151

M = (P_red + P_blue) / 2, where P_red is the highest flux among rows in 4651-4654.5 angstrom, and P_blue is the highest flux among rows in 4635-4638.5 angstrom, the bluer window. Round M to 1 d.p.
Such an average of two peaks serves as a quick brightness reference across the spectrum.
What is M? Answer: 13.4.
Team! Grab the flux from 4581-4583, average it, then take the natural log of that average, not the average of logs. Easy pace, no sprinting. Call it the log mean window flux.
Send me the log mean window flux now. 2.39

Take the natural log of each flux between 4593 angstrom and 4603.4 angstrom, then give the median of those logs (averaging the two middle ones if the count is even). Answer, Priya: 2.50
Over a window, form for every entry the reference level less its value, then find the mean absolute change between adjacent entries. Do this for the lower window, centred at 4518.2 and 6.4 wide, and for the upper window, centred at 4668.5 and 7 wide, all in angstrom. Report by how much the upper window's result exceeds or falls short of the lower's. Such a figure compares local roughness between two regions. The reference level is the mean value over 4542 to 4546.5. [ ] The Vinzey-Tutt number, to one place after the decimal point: 0.2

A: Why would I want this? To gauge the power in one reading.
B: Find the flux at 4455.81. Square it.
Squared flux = 100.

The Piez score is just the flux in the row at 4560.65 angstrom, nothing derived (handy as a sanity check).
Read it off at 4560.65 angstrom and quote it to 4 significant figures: 12.48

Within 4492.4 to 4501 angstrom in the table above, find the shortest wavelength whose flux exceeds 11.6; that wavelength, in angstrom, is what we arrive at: 4492.90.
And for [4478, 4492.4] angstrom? 4478.44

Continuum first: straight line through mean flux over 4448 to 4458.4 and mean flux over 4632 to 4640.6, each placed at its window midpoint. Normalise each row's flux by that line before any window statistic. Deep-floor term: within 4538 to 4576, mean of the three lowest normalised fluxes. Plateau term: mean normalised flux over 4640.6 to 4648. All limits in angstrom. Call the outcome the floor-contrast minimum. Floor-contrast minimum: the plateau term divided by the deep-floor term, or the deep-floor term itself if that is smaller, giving 0.925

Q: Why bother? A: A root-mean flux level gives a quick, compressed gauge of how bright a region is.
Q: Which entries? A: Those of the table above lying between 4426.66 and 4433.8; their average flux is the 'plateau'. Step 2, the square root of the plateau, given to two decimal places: 3.35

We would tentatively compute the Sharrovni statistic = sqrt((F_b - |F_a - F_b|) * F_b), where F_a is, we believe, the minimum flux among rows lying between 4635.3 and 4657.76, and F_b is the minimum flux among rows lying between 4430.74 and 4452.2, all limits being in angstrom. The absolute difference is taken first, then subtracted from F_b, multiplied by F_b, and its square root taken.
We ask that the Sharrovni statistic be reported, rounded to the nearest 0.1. 7.3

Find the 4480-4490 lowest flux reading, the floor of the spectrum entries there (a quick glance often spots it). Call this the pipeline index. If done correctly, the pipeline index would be 10.54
